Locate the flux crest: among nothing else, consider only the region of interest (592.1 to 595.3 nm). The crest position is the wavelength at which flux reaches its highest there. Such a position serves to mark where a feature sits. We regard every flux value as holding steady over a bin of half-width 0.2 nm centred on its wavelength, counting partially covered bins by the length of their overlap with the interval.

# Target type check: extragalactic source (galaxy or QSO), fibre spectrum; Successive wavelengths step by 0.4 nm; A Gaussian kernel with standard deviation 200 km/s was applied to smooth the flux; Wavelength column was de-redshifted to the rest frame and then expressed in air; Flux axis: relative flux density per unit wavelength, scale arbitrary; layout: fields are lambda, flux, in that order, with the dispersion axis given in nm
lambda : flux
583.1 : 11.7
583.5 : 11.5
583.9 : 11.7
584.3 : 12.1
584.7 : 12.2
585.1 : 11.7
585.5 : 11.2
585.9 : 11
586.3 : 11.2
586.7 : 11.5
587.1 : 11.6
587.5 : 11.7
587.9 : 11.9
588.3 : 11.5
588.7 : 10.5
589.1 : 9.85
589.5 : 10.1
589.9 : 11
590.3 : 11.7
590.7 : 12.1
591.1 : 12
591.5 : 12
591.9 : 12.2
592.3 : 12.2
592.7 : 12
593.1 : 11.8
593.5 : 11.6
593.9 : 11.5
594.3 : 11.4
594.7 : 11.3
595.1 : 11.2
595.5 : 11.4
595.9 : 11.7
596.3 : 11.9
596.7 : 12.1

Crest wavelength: 592.3 nm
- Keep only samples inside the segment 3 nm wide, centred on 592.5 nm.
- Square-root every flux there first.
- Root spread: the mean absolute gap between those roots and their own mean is 0.030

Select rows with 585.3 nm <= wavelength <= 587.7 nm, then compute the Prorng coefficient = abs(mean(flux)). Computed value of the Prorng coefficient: 11.4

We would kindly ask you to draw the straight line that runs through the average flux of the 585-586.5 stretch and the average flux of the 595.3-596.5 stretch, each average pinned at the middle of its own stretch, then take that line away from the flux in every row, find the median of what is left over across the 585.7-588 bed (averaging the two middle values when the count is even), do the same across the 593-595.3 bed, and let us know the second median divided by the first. -0.6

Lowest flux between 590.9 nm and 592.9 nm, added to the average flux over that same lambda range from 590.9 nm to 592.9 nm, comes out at 24.1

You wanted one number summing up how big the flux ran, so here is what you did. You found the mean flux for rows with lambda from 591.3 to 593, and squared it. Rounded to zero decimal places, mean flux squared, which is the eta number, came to 146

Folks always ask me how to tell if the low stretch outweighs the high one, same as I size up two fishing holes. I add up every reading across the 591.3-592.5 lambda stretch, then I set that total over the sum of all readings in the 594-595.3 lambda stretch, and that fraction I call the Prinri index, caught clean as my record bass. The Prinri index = 1.07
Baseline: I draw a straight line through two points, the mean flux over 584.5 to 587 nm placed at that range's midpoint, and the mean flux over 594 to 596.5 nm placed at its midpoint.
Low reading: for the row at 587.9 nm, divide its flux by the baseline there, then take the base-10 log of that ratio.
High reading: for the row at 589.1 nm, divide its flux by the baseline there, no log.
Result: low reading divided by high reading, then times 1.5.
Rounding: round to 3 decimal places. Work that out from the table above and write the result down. 0.028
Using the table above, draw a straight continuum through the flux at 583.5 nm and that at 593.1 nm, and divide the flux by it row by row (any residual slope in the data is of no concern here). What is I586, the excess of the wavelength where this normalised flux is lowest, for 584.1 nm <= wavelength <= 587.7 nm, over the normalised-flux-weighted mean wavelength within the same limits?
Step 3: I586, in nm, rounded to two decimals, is 0.02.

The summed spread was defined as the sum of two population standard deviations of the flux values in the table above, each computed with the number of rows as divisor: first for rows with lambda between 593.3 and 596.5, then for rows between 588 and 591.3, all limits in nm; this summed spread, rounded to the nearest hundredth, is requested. 1.02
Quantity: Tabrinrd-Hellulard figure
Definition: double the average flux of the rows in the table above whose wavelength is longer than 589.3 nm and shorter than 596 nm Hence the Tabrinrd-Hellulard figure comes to 23.20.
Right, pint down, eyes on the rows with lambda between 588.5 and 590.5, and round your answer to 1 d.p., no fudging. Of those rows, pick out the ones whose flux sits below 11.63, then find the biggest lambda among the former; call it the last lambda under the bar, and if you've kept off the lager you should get 589.9 nm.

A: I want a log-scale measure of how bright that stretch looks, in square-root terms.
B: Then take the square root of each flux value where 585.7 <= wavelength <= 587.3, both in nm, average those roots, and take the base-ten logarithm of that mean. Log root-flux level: 0.527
